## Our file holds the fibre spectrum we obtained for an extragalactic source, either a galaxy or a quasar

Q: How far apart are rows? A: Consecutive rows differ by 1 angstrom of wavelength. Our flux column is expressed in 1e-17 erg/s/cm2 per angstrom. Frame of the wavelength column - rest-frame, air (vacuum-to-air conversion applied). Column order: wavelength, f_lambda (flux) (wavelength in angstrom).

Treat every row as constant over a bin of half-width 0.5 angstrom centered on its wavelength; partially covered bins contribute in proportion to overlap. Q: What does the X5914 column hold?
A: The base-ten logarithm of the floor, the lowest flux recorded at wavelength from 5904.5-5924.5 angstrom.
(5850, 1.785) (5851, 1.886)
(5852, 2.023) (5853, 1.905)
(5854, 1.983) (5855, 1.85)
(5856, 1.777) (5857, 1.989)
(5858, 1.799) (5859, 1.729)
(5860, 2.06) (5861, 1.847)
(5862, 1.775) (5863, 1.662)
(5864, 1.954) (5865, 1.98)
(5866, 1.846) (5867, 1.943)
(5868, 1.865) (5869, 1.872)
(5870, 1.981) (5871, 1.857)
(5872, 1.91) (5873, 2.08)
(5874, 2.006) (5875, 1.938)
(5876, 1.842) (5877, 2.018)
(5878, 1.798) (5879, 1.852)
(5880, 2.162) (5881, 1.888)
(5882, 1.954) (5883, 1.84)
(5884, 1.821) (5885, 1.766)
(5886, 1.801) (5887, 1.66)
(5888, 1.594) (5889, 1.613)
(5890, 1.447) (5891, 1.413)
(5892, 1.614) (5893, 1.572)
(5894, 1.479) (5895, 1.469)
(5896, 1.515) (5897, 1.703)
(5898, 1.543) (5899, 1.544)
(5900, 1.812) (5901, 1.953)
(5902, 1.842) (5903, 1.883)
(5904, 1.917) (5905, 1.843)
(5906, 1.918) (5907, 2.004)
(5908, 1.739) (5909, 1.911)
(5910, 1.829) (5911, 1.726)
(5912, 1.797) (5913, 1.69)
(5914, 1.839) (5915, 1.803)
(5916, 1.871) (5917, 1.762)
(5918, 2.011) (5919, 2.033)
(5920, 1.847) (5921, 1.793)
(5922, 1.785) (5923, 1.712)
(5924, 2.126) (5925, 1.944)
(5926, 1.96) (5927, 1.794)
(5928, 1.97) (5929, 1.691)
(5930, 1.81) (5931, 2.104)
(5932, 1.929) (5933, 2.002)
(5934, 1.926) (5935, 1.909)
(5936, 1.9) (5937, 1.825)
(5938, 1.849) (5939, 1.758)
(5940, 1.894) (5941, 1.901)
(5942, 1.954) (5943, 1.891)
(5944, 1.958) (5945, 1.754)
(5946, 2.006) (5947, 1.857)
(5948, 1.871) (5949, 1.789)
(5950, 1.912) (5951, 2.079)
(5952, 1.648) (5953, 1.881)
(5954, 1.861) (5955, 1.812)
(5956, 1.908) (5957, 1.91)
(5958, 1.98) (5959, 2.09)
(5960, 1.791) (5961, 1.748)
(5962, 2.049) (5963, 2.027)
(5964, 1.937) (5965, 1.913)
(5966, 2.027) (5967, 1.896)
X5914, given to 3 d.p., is 0.228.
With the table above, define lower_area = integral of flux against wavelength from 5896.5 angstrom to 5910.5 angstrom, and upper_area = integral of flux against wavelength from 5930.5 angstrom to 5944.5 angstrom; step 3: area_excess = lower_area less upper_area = -1.4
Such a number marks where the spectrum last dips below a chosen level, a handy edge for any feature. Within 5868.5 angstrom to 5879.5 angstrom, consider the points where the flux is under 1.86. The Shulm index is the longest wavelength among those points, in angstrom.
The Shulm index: 5879 angstrom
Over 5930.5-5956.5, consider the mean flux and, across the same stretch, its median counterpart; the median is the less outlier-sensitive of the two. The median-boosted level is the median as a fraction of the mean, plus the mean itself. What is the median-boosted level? 2.89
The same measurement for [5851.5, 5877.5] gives 2.91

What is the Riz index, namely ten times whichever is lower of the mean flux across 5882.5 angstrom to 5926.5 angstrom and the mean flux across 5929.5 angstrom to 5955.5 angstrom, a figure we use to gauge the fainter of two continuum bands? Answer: 17.7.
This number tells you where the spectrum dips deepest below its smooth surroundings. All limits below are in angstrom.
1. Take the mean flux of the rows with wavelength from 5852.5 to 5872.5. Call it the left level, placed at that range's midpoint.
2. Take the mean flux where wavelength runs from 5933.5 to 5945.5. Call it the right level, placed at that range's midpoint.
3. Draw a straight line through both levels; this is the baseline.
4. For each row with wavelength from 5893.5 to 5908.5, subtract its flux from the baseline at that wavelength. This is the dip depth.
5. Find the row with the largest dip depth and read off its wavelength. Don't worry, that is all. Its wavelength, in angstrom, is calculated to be 5895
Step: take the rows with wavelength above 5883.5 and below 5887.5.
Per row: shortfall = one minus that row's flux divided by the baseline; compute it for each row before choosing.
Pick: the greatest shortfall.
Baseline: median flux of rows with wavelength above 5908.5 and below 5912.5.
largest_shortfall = 0.08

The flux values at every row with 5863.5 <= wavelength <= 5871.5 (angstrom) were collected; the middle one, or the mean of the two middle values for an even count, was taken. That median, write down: 1.91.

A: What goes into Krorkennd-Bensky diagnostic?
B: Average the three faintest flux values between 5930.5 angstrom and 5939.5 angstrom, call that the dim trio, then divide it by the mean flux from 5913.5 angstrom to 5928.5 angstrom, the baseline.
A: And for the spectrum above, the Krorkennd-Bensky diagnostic 0.96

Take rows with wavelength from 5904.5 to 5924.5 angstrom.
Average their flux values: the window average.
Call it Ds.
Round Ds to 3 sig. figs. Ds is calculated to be 1.85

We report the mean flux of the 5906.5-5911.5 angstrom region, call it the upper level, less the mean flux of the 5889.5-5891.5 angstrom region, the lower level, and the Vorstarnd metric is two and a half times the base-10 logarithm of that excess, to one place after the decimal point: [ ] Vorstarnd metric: -1.0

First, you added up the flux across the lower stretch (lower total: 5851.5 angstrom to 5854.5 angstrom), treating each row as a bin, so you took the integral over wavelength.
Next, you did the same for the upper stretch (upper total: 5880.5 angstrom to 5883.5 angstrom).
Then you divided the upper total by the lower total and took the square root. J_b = 0.98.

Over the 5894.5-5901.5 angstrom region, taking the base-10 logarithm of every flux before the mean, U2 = 0.215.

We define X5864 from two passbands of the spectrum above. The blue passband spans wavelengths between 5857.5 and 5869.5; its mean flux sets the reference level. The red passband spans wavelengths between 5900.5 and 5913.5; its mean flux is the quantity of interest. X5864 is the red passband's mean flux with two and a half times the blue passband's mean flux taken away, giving -2.8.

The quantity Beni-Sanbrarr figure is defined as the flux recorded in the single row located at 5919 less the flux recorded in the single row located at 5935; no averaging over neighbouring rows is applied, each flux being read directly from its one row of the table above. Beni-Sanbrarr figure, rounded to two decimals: 0.12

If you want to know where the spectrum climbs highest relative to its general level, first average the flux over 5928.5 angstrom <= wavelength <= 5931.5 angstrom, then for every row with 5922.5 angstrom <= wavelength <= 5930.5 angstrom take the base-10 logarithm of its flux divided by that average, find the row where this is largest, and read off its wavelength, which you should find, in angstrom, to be 5924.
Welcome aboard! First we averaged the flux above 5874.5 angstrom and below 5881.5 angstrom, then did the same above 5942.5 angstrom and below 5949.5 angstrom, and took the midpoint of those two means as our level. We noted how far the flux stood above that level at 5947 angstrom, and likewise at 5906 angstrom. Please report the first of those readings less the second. -0.1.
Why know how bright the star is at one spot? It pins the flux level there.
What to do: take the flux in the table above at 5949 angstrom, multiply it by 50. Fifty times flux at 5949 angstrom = 89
